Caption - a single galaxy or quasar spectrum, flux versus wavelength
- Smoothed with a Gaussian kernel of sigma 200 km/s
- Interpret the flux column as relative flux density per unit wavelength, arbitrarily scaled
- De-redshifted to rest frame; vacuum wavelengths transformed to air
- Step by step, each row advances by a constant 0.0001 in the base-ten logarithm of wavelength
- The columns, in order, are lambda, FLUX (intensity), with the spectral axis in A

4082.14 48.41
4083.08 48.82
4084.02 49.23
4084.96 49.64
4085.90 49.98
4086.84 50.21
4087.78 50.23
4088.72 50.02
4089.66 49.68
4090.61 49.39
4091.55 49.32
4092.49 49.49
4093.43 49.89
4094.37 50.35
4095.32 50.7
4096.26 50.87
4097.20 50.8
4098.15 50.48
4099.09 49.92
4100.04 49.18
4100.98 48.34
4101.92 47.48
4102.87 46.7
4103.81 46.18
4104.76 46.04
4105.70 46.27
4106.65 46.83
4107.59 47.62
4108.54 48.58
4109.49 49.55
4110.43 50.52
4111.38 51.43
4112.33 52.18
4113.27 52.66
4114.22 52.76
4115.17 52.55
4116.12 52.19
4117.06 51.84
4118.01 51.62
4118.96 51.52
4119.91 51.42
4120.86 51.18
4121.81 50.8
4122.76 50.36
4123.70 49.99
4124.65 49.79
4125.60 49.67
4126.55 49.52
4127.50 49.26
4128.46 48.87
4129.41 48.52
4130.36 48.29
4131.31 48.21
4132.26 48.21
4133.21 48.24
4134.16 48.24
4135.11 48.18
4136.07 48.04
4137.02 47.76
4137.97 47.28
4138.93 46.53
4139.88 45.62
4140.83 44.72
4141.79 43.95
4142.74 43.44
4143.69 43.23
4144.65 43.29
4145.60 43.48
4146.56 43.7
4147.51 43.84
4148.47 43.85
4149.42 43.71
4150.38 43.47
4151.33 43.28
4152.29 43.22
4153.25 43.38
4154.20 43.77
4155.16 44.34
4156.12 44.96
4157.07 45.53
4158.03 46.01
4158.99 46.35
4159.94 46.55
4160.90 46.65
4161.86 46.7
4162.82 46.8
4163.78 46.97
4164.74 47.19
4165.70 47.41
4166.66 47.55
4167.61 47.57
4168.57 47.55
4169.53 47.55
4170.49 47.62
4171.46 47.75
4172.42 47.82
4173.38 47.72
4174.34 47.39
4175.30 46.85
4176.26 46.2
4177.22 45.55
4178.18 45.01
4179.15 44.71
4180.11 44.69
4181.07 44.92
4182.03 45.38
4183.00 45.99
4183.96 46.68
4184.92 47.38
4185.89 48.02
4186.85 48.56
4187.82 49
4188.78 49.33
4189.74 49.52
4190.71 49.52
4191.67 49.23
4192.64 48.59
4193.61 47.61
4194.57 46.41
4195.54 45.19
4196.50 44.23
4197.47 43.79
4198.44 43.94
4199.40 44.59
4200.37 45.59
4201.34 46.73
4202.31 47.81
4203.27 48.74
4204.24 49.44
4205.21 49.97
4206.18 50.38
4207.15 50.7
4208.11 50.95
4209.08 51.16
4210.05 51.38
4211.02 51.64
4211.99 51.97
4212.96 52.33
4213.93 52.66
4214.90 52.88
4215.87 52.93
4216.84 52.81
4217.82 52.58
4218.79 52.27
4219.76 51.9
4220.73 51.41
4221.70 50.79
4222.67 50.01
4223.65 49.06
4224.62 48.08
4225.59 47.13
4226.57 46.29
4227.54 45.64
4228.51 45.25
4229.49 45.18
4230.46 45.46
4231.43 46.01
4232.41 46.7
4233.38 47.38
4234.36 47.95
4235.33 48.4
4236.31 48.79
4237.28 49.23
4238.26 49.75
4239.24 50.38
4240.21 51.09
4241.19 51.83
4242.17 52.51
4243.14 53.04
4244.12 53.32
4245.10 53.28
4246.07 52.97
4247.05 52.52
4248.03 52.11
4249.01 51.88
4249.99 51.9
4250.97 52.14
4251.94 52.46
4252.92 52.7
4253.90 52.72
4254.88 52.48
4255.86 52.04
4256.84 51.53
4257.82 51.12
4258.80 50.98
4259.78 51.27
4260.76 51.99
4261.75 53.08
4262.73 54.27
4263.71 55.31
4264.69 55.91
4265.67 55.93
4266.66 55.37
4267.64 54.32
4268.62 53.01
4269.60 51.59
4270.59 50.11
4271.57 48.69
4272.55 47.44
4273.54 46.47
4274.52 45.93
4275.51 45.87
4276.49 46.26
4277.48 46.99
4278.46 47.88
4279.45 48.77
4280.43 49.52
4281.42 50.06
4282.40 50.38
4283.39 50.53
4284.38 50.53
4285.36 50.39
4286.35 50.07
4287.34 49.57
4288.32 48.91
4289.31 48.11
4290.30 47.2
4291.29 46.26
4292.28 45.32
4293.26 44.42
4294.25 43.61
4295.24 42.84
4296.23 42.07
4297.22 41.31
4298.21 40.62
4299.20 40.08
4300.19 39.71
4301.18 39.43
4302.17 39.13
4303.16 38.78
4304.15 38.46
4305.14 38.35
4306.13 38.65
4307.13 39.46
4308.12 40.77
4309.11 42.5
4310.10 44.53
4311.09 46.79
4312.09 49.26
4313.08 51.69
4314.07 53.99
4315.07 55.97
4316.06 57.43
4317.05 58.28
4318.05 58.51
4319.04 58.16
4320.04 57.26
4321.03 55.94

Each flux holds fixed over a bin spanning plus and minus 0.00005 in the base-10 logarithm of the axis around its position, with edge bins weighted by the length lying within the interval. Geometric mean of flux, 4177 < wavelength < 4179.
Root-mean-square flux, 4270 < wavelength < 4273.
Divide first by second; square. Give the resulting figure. 0.86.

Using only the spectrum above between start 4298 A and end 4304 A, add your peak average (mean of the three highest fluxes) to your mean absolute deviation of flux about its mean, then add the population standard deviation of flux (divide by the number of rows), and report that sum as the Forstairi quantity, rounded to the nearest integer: 41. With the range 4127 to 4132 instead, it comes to 50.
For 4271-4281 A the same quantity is 51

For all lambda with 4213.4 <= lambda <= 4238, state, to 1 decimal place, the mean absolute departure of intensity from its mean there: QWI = 2.4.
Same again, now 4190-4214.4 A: 2.4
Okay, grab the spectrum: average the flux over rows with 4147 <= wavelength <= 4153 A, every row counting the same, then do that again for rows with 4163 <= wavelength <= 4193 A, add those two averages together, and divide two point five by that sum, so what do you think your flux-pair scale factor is 0.0275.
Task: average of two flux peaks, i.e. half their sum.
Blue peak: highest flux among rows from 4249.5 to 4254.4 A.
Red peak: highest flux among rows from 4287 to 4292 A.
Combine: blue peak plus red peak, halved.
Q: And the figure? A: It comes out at 51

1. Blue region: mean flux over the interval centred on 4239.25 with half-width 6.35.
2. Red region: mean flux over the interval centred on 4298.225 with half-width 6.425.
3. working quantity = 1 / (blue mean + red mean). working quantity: 0.0109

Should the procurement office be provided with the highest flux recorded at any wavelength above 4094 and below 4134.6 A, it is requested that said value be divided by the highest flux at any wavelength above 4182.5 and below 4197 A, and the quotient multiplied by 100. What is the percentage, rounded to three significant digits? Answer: 107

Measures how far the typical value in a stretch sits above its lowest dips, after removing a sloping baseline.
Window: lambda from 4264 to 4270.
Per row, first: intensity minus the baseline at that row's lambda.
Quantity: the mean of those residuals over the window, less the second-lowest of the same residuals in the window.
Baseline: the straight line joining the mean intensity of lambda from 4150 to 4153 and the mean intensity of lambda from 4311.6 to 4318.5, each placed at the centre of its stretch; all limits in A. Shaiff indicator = 1.5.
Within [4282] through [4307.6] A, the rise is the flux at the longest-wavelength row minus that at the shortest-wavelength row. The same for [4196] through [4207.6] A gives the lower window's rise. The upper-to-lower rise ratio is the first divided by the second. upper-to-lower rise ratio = -1.7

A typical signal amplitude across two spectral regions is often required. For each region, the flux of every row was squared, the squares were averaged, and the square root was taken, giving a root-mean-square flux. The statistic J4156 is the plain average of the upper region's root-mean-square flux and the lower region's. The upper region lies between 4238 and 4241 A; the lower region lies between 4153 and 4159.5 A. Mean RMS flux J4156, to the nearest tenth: 47.7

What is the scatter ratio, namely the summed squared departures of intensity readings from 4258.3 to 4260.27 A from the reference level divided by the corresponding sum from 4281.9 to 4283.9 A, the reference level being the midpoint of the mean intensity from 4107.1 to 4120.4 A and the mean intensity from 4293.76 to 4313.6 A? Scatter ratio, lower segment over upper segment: 1.4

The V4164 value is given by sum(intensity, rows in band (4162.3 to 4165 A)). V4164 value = 141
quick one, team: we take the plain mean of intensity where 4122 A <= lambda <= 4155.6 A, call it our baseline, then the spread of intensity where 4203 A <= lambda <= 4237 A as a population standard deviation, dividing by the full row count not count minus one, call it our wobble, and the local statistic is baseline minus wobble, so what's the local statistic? 43.8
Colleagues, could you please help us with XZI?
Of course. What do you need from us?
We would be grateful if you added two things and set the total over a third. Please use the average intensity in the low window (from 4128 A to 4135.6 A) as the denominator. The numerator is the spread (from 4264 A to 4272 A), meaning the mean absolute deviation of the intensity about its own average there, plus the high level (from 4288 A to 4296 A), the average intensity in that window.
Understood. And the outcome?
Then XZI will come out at 0.99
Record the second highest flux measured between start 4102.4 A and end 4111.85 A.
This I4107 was 50.52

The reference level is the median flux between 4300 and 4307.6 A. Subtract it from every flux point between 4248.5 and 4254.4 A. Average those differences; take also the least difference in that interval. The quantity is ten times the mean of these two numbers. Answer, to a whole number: 131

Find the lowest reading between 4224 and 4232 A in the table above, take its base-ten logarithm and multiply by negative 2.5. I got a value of -4.14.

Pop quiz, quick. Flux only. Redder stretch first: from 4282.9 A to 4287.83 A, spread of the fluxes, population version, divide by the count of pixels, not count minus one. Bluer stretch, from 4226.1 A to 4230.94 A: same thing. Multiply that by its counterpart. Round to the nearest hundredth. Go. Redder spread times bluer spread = 0.15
